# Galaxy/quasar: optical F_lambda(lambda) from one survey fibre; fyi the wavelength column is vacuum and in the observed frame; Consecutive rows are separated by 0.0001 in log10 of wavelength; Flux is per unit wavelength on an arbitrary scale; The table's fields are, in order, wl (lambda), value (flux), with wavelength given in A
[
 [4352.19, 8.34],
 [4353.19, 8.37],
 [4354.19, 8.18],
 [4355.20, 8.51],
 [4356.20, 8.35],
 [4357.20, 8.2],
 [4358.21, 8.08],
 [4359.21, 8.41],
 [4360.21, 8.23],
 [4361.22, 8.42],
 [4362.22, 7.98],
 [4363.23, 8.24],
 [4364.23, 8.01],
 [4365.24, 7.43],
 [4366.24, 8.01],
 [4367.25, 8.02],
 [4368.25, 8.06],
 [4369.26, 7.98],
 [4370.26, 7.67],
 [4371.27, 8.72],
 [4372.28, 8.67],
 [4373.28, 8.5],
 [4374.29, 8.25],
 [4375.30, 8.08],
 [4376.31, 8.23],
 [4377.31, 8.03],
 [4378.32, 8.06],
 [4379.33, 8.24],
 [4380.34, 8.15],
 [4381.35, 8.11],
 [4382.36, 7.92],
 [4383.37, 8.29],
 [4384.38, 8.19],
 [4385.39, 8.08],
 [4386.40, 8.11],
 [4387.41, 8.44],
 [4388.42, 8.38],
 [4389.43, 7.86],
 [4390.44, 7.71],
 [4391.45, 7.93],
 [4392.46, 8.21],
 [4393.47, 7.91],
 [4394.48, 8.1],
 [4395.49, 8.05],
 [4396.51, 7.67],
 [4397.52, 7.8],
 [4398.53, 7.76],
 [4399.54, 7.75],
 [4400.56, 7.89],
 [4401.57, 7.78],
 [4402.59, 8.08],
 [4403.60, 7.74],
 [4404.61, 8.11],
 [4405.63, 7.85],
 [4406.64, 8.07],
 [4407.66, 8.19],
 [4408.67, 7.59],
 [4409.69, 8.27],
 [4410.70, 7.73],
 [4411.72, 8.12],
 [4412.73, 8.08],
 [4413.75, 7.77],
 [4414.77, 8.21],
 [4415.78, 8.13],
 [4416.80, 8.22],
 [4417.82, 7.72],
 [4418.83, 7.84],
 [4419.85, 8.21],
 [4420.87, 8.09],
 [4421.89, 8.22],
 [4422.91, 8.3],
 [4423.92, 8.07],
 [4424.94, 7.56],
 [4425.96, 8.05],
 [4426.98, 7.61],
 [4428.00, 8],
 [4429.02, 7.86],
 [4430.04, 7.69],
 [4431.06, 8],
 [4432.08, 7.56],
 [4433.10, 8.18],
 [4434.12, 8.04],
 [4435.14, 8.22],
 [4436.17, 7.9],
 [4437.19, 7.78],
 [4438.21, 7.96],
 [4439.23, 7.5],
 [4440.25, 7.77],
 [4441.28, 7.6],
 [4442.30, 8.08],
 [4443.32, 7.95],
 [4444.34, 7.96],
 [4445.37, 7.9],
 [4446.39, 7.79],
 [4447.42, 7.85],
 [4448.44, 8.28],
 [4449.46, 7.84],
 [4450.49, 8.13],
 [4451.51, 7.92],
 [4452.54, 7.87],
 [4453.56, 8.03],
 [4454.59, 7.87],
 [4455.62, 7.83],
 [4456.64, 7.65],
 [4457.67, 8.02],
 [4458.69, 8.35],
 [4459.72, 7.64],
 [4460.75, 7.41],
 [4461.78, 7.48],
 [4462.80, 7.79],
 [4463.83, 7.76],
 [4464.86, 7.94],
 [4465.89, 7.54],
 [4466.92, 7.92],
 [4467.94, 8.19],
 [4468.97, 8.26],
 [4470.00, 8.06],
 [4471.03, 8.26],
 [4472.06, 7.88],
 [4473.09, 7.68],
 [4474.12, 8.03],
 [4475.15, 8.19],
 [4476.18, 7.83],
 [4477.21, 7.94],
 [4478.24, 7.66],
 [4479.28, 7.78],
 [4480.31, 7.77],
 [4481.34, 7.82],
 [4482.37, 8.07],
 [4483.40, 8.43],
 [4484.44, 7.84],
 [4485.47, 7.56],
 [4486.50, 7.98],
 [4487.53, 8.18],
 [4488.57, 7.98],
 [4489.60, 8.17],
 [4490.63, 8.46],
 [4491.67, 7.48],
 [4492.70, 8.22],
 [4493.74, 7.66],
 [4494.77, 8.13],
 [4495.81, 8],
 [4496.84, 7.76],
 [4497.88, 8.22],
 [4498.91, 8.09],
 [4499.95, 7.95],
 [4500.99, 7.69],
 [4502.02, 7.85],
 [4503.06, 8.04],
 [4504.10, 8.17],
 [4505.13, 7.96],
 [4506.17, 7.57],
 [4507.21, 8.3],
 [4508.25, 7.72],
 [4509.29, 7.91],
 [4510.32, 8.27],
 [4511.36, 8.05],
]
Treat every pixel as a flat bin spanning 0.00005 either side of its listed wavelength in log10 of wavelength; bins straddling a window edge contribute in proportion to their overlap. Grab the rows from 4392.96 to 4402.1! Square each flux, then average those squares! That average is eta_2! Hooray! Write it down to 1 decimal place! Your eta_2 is 61.7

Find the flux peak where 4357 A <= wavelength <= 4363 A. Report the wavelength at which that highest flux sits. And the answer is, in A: 4361.22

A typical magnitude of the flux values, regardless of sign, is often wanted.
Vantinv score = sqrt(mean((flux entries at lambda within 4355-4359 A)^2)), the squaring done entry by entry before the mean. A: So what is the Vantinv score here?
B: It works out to 8.3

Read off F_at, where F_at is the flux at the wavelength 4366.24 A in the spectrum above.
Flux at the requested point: 8.01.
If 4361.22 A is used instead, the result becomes 8.42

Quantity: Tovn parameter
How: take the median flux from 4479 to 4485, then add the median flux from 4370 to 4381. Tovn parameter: 16.06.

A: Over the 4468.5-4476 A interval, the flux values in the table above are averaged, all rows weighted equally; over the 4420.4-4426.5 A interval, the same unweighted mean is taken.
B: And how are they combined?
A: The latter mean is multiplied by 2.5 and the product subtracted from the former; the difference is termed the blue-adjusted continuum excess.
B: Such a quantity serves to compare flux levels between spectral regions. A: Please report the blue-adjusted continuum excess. -12.1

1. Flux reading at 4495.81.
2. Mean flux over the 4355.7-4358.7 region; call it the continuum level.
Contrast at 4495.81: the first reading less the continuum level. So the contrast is -0.21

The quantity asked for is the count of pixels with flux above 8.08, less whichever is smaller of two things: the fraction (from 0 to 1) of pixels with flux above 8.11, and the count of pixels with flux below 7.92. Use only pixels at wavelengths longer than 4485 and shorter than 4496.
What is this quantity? 4.5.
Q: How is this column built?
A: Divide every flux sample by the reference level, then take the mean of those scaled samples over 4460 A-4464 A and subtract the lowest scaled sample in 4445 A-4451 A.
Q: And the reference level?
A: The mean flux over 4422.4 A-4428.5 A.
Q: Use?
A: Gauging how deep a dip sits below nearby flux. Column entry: -0.02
